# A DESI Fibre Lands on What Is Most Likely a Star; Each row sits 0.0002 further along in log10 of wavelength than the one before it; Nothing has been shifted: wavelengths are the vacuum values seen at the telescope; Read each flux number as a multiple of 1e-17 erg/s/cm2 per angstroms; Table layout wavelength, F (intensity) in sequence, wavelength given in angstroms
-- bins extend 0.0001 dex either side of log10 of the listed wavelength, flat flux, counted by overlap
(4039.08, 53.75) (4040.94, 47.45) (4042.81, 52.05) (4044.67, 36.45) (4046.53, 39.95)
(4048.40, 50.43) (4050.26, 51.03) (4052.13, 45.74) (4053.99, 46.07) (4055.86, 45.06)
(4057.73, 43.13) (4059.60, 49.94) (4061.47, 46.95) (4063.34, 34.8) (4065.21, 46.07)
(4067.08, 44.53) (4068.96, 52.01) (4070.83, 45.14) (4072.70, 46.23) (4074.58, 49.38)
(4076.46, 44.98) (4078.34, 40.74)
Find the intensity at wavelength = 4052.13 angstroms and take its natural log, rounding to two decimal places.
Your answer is 3.82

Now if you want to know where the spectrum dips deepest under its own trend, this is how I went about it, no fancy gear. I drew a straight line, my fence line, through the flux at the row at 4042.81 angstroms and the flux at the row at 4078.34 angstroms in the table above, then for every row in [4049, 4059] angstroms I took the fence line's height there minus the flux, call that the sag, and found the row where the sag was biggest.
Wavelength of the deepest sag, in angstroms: 4057.73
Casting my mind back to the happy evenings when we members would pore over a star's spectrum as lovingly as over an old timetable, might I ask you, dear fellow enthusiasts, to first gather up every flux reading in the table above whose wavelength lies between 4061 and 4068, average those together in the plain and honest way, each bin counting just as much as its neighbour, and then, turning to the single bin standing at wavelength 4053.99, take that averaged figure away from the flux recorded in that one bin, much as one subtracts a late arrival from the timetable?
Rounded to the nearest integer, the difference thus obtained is 3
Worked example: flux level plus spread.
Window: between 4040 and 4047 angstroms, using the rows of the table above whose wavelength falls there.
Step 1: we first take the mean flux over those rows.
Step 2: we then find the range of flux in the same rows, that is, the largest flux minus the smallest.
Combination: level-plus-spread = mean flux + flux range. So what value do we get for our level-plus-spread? 60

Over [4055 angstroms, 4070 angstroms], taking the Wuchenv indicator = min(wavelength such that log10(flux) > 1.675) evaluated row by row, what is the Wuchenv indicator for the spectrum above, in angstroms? 4059.60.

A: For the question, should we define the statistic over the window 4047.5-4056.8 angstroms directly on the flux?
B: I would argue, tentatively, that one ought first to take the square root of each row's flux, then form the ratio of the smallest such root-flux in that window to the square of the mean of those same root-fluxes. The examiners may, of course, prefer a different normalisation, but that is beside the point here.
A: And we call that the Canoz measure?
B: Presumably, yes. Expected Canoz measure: 0.141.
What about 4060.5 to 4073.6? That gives 0.131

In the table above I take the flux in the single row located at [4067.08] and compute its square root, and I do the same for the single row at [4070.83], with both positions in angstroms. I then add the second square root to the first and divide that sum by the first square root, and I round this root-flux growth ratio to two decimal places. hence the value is 2.01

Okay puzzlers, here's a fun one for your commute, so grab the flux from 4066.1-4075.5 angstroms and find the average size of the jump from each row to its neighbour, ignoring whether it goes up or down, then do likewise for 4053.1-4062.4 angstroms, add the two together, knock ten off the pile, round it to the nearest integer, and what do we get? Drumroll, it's -2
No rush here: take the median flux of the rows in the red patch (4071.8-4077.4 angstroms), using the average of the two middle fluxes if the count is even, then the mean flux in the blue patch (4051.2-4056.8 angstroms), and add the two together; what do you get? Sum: 91.9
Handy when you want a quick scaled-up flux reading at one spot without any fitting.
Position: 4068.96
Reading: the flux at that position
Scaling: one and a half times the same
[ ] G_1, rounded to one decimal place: 78.0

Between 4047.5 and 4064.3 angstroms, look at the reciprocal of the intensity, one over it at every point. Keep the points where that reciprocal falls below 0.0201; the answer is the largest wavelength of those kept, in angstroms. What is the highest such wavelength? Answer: 4059.60 angstroms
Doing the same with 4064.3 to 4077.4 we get 4068.96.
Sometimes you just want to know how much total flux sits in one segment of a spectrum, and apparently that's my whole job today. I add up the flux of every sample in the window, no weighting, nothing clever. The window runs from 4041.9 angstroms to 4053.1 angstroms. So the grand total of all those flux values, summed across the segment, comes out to 276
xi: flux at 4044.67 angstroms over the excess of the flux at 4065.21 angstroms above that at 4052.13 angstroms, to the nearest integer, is 110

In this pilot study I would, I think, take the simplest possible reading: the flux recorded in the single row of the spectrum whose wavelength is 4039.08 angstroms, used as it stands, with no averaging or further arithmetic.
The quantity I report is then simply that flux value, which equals 53.75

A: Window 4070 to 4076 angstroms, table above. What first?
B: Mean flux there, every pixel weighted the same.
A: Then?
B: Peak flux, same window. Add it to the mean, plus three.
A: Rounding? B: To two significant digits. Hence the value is 99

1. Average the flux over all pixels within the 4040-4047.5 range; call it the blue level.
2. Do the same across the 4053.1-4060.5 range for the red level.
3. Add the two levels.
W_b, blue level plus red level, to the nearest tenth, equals 90.0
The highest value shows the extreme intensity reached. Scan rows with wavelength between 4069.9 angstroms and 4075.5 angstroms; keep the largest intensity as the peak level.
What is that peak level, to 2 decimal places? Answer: 49.38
